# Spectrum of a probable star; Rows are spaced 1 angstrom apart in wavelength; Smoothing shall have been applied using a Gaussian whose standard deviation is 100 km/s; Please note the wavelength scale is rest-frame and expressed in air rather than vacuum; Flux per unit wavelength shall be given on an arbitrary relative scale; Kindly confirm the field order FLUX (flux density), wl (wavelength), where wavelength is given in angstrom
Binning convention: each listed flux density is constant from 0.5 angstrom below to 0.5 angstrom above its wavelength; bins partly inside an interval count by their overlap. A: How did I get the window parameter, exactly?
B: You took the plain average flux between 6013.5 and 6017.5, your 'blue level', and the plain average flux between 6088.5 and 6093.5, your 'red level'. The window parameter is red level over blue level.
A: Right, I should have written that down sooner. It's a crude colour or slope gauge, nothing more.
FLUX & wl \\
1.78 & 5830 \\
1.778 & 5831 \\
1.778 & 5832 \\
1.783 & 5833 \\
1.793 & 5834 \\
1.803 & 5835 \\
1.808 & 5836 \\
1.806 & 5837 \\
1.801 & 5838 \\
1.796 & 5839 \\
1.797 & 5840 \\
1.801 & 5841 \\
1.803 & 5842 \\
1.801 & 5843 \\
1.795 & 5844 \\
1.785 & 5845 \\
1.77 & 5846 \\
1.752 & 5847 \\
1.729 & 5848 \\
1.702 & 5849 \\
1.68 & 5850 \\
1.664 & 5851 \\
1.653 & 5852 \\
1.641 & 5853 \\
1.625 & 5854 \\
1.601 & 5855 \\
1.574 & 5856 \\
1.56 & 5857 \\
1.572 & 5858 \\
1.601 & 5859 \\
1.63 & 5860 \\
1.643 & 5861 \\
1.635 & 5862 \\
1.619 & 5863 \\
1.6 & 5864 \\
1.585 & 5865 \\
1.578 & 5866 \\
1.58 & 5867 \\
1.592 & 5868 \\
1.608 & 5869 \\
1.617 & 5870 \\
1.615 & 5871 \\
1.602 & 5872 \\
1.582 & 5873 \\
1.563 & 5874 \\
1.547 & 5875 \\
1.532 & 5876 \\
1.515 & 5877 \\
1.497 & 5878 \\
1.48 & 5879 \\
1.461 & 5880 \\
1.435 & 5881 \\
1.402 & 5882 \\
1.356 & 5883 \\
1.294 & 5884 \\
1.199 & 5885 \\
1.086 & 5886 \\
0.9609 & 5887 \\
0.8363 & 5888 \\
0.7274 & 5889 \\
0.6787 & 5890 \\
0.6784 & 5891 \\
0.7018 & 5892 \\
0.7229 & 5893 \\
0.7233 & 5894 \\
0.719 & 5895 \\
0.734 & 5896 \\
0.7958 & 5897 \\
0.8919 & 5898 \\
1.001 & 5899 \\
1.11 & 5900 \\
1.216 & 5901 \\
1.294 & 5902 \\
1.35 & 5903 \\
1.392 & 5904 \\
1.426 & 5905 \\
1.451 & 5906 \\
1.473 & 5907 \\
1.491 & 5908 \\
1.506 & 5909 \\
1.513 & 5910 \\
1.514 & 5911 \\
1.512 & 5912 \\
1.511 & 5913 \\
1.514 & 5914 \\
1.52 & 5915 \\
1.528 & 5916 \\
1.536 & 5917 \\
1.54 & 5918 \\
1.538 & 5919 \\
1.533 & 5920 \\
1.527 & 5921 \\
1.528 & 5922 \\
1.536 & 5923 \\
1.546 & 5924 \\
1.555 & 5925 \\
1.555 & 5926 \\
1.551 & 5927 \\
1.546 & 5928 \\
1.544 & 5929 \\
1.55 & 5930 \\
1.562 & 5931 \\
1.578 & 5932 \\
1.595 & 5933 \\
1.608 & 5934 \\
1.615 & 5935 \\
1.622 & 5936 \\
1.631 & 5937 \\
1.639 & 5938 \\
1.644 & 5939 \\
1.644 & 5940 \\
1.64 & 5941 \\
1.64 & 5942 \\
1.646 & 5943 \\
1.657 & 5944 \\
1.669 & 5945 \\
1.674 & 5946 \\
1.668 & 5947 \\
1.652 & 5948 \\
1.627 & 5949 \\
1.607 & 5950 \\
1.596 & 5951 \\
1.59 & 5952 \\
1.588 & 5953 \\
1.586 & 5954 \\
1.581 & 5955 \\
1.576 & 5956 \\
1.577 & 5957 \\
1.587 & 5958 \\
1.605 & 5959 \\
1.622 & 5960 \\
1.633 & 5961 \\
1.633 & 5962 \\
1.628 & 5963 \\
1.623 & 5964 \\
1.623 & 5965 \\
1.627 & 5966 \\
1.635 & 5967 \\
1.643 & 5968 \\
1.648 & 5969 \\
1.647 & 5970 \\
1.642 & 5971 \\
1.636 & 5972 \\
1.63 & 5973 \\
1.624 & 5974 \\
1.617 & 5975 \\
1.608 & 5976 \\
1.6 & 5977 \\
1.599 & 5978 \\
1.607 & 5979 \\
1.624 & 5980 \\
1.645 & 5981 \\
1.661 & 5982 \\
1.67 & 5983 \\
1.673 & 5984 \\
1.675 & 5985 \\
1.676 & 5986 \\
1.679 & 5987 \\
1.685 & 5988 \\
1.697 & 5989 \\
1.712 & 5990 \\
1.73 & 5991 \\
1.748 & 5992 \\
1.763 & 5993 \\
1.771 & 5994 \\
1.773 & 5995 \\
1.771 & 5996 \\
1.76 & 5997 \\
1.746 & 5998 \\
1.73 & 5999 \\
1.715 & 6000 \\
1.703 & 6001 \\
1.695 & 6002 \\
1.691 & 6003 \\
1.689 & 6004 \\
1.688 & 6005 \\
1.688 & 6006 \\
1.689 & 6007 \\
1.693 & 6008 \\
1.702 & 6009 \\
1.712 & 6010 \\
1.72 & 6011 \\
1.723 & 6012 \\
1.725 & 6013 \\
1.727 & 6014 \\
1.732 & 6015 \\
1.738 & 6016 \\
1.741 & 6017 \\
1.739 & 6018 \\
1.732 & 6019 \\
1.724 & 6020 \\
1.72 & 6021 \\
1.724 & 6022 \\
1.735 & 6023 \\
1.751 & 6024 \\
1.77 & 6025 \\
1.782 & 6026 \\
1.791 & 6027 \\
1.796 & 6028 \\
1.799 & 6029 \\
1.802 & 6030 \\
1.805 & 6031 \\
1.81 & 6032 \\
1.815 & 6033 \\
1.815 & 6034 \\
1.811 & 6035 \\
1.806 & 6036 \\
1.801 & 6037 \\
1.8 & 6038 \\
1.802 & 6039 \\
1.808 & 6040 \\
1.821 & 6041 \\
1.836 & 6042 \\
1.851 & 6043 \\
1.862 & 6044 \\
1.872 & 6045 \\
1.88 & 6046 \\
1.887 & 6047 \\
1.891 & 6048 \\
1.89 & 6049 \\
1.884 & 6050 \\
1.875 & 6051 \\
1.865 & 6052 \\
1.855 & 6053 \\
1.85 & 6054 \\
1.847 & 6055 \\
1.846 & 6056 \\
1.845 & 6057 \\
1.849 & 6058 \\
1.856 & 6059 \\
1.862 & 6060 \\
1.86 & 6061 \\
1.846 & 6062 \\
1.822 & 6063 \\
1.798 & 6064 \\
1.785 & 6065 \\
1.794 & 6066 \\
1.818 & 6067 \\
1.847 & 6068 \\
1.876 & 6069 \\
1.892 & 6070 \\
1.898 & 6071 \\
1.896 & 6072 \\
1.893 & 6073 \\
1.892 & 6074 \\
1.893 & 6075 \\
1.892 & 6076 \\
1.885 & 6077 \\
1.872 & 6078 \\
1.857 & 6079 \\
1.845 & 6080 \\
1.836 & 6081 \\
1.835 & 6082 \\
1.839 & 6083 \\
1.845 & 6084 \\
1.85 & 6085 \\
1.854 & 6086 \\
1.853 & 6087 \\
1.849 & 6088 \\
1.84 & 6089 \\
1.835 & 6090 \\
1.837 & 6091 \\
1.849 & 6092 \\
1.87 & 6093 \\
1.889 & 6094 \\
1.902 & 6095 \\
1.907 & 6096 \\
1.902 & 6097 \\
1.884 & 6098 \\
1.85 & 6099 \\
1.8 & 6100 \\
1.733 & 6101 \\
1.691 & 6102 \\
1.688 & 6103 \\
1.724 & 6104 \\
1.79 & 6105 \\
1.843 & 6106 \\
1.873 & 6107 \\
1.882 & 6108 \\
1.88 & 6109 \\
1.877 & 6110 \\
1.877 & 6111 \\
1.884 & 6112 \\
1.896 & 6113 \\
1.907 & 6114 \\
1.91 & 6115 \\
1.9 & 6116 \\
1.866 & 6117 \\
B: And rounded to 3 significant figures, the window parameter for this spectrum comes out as 1.06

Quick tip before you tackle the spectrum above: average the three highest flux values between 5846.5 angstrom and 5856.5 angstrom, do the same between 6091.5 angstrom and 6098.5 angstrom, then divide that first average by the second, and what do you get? 0.91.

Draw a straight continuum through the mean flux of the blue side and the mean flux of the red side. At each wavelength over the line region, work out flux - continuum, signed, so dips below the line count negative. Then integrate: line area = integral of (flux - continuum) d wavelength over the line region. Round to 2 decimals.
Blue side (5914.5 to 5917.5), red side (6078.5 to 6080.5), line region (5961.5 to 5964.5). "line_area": 0.02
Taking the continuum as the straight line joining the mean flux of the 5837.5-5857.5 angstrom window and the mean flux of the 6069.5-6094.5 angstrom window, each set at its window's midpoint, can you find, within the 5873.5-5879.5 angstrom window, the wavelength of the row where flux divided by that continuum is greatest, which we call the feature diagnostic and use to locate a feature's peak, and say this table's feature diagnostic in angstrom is 5874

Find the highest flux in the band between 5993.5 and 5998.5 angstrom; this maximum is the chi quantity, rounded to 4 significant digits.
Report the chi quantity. 1.773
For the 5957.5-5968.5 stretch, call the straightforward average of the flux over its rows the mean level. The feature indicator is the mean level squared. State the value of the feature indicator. 2.6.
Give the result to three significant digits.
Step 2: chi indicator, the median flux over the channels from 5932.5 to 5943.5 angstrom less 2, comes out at -0.361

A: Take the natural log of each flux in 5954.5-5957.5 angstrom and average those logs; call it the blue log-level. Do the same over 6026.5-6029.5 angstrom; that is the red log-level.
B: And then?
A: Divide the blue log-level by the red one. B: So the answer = 0.78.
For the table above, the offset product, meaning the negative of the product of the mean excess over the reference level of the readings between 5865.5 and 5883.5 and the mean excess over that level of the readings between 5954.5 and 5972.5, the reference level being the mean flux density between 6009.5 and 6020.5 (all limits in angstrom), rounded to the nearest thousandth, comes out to -0.021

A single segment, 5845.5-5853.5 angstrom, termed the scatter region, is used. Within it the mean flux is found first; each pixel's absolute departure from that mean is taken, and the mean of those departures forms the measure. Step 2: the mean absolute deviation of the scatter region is 0.039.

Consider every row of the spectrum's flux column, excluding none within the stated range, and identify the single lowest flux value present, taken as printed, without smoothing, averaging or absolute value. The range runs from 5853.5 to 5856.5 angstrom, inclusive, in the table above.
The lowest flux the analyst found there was 1.574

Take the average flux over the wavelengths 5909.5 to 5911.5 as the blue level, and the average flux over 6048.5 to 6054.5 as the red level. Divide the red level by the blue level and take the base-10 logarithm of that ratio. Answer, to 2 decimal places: 0.09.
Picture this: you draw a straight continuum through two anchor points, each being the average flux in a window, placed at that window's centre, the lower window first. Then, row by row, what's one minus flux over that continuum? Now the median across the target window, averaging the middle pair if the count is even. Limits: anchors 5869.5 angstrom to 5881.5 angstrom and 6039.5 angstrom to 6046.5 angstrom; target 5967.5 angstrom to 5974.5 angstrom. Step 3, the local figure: 0.042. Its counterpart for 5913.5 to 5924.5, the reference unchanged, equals 0.053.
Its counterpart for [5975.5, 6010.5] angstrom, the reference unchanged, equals 0.038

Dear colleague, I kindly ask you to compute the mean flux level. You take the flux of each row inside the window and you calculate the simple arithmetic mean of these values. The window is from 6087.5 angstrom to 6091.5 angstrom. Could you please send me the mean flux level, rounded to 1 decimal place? 1.8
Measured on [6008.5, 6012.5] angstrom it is 1.7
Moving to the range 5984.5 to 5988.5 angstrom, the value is 1.7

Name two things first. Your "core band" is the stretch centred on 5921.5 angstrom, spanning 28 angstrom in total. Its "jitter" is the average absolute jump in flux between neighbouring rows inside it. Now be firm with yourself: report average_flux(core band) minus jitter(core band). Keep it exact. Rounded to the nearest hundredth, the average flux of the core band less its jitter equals 1.53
